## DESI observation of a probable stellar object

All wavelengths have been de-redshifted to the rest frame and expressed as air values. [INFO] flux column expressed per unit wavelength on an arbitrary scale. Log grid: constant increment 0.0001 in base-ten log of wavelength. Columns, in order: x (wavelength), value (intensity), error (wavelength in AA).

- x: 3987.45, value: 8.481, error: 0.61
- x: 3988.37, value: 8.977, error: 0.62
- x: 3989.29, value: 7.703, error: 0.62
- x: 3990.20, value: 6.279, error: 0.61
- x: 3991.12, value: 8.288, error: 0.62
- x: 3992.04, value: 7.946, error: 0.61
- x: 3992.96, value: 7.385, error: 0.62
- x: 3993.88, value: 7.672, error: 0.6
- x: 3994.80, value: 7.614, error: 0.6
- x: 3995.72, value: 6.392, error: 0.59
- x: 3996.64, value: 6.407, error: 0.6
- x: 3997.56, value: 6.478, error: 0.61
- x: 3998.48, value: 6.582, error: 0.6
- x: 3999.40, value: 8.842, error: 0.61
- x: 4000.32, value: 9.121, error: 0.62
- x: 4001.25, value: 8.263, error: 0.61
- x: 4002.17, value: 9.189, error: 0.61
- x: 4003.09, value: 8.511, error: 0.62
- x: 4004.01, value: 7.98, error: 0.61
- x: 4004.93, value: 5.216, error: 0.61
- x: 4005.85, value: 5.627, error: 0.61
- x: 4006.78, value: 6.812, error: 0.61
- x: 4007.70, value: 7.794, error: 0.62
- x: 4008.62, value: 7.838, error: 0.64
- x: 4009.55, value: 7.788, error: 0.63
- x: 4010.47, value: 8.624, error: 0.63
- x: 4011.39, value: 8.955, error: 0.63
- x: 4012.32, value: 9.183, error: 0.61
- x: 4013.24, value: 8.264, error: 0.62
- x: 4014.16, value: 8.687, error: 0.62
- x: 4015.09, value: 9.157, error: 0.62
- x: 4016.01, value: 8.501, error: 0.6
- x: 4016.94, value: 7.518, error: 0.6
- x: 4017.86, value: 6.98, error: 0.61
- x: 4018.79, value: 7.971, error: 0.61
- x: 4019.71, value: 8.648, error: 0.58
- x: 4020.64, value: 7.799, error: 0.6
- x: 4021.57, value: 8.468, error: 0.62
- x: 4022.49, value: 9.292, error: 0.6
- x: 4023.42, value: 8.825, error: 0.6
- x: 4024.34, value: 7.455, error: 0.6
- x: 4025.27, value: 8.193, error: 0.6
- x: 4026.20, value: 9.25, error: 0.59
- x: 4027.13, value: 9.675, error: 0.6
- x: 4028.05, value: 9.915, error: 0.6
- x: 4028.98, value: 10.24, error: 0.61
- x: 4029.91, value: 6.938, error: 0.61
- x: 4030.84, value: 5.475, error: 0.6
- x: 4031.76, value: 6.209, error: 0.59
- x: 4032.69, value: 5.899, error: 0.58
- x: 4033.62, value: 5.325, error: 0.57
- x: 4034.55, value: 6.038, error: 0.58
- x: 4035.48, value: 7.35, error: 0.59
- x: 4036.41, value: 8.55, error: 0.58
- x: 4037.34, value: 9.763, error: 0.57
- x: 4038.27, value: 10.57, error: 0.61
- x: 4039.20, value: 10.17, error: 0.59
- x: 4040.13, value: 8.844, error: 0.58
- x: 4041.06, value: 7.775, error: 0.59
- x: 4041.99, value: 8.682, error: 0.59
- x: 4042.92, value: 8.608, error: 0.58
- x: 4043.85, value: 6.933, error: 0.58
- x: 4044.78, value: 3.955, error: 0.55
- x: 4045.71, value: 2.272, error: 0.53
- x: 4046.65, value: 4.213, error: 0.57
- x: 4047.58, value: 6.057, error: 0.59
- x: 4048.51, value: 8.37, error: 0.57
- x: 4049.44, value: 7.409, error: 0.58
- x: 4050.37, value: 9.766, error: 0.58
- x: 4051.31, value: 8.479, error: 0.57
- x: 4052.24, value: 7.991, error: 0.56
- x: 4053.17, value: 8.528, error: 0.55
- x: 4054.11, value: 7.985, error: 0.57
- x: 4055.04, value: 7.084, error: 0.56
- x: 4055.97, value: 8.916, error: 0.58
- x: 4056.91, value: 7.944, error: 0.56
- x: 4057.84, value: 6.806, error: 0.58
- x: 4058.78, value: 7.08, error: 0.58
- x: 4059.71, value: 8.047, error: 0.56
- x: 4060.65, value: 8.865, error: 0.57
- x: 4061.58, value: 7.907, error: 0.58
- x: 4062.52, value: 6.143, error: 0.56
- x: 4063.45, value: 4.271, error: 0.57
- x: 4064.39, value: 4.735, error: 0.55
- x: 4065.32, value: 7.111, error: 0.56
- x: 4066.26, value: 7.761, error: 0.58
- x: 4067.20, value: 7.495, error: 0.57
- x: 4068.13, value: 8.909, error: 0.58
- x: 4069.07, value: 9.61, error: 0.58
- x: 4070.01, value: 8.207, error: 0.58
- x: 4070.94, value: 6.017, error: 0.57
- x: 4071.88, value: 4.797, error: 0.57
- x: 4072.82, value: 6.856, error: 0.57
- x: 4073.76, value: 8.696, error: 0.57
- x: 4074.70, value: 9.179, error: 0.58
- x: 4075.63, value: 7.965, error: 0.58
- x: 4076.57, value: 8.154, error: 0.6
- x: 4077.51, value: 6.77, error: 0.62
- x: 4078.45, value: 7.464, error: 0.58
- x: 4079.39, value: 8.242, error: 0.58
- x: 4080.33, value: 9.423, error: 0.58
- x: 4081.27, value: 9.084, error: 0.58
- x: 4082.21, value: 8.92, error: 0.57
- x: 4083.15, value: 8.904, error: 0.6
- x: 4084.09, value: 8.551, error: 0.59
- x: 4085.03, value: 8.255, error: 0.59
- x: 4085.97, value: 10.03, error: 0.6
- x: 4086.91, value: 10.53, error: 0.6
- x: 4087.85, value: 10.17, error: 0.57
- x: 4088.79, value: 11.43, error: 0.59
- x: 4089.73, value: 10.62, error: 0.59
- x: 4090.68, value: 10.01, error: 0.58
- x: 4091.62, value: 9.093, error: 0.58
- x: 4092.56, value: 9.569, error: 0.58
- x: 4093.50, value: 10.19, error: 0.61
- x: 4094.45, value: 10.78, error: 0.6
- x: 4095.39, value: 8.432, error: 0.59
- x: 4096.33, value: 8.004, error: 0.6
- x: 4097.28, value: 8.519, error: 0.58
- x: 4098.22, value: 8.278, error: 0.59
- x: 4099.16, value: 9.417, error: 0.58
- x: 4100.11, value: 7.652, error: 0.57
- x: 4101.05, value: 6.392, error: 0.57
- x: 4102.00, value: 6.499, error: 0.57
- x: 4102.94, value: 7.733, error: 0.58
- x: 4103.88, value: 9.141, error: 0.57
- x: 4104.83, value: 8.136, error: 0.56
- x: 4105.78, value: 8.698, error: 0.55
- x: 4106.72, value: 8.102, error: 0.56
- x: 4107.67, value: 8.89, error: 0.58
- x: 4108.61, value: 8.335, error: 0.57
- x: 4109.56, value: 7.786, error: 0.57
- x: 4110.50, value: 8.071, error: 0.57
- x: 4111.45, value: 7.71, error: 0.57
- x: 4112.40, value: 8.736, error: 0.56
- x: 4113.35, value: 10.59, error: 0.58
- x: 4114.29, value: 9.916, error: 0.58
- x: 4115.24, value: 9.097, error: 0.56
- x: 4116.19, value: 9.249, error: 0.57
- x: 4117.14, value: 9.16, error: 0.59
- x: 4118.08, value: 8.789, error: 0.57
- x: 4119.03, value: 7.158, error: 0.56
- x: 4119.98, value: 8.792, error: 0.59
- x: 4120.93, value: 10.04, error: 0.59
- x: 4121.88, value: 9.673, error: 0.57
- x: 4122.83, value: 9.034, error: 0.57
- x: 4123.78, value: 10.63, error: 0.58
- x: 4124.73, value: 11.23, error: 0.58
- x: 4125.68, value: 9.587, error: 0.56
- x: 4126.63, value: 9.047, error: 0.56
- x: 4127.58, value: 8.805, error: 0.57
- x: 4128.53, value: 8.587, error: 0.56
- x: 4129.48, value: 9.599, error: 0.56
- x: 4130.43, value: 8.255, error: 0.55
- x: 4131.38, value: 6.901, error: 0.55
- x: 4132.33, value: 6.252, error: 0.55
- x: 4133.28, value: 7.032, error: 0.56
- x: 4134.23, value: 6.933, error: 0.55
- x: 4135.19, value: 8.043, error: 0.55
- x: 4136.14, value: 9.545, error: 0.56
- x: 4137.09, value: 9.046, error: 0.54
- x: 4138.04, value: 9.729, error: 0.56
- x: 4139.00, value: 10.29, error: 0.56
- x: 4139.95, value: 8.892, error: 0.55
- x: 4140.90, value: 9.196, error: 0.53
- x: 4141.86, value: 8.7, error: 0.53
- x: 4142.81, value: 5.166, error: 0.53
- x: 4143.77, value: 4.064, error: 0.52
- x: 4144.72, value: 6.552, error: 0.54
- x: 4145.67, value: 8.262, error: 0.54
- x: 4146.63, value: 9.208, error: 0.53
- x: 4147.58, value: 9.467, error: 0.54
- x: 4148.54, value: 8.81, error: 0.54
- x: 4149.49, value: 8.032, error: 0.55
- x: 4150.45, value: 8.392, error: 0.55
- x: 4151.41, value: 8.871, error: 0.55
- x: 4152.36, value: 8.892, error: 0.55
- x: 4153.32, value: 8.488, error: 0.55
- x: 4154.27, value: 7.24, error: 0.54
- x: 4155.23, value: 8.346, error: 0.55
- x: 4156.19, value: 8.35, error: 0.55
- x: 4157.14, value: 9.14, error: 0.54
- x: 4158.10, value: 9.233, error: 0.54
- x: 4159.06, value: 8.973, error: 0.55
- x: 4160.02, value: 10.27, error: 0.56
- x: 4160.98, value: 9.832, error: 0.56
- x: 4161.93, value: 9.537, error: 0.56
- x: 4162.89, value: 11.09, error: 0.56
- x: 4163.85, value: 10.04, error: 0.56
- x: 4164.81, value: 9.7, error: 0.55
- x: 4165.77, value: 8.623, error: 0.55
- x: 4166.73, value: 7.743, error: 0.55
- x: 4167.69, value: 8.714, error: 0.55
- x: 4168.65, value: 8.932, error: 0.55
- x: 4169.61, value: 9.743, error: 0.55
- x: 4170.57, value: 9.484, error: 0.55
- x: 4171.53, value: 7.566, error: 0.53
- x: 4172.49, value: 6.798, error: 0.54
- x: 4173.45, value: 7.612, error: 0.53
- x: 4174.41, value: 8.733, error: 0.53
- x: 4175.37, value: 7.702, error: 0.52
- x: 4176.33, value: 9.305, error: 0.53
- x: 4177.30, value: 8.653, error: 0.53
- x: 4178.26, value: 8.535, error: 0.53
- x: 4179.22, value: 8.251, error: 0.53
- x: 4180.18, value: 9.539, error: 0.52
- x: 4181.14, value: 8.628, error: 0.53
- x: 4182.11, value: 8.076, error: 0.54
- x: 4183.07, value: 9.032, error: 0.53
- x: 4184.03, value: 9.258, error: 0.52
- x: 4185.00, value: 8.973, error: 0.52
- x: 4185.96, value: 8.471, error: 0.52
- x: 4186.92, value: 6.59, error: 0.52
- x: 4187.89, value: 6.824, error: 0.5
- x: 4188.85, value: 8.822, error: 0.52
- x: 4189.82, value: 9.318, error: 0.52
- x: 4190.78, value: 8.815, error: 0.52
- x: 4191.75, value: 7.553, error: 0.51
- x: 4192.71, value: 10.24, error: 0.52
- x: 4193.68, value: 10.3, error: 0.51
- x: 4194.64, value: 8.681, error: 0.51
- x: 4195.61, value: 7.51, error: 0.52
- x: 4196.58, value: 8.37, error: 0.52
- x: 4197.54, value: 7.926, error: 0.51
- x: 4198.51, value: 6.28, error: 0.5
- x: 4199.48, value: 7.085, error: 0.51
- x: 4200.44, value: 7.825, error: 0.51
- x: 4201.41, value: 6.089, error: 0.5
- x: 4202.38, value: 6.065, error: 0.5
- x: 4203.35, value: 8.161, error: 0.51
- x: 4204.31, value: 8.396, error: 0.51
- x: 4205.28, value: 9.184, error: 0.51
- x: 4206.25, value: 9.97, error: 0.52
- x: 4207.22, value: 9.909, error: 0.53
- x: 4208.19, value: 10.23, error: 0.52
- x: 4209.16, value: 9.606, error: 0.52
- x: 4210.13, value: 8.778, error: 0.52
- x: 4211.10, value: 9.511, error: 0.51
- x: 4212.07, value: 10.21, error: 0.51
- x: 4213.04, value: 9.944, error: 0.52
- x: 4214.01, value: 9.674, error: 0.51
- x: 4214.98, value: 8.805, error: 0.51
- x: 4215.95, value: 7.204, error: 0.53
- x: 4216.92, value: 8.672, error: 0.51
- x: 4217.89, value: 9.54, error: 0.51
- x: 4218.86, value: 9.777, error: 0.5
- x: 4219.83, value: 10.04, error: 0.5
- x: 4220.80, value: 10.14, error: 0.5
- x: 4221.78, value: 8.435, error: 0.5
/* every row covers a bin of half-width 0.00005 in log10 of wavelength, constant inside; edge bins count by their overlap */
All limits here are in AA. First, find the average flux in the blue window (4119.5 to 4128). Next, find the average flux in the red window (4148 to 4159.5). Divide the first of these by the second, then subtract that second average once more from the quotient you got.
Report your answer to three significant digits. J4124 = -7.44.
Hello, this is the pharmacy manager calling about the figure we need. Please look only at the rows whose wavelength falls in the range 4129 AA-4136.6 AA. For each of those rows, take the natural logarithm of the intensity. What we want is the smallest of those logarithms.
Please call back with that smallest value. 1.83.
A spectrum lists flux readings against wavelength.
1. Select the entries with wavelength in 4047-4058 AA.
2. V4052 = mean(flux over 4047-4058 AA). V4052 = 7.9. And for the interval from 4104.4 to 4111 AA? 8.3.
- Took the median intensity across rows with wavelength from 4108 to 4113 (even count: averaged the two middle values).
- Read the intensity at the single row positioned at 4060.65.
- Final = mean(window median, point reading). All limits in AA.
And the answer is 8.5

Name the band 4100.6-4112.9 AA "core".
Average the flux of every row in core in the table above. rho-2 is 8.0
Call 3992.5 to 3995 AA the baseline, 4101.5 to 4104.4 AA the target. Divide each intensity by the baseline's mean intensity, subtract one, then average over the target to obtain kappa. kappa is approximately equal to 0.03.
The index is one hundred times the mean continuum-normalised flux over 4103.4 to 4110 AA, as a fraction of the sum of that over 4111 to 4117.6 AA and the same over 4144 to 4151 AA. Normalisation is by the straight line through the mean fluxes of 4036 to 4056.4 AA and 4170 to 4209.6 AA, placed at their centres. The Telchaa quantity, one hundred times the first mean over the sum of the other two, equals 49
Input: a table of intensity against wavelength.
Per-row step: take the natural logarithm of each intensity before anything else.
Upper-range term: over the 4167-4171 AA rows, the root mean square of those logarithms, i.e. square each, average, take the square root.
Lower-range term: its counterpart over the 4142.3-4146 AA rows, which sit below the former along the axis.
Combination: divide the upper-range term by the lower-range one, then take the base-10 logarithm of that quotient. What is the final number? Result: 0.10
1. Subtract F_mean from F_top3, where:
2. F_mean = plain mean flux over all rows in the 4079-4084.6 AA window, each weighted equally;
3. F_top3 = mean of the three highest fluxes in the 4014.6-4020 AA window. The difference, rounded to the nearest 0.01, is -0.09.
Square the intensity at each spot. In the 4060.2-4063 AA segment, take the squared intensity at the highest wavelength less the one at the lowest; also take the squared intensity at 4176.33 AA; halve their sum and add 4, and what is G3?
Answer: 27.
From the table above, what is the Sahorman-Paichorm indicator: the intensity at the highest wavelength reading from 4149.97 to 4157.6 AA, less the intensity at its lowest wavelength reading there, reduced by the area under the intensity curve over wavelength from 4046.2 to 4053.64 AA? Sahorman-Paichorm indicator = -56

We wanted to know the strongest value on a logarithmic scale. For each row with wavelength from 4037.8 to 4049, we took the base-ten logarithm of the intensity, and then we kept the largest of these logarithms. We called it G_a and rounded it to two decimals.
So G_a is 1.02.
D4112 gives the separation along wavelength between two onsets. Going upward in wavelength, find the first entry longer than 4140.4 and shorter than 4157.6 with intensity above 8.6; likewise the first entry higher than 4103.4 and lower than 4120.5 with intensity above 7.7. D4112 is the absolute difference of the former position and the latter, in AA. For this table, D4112 37.0 AA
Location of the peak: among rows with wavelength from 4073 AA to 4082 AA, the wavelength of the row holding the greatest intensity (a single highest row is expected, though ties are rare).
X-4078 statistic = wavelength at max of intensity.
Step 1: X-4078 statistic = 4080.33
